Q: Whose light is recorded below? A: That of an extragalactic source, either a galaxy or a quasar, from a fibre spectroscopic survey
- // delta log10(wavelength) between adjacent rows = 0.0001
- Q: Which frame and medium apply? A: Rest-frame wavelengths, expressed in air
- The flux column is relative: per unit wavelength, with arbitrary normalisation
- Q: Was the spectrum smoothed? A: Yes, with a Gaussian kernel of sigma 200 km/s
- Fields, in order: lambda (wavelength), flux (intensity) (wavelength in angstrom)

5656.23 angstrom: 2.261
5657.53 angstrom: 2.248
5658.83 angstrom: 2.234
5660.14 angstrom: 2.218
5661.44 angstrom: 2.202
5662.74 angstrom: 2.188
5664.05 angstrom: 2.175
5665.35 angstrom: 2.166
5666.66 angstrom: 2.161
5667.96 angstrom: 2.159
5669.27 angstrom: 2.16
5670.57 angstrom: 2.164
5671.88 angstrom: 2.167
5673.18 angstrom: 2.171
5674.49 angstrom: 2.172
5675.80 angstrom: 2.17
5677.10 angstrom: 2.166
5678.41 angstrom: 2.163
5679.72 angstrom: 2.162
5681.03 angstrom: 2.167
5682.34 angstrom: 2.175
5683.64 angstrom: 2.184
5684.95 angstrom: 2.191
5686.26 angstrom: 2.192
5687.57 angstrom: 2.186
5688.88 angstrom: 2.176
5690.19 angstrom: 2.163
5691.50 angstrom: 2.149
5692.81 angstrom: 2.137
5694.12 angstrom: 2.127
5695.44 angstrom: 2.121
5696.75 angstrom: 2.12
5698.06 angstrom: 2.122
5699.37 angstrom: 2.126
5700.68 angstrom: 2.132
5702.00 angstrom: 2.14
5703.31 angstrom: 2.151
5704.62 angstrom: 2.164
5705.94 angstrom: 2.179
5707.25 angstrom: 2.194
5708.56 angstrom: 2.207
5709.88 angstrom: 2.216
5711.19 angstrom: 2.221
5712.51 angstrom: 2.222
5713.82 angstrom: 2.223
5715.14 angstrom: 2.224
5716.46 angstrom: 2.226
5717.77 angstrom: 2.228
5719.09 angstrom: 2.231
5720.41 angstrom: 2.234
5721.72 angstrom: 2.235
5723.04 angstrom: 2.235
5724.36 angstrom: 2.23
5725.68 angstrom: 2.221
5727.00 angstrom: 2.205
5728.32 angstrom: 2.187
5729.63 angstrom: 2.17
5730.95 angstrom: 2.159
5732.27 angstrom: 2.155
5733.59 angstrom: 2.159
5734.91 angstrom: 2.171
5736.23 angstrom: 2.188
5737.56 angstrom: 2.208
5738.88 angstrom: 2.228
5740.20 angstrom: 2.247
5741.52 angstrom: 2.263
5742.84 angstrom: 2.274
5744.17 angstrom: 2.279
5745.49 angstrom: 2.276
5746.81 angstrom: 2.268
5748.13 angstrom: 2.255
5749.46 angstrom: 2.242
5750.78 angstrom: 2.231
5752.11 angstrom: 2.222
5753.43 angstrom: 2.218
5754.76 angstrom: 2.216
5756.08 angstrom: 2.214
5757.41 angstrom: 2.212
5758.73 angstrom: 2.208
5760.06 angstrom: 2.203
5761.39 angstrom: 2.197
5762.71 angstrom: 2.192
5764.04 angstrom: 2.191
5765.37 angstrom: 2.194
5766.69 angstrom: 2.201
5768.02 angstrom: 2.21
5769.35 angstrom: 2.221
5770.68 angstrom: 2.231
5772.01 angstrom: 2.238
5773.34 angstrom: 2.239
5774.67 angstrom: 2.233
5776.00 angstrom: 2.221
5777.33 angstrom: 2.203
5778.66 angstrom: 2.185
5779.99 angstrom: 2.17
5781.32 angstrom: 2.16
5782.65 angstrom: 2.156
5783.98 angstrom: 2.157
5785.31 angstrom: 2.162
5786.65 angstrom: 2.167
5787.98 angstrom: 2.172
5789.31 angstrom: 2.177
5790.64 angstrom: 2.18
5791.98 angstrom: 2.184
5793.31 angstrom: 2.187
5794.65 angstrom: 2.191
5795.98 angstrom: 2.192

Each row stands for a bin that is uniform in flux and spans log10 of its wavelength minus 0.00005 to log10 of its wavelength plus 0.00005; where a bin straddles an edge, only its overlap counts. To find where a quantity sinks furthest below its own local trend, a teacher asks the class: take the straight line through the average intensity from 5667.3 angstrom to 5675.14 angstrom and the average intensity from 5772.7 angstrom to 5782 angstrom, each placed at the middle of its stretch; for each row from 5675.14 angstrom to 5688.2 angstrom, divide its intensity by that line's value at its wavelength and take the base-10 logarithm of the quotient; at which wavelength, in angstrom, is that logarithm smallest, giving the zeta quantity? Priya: 5679.72 angstrom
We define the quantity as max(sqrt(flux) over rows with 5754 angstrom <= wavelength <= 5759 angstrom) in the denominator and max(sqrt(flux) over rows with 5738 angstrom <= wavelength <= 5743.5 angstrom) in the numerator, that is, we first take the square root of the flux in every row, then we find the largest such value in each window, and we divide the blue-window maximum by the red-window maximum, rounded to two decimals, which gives 1.01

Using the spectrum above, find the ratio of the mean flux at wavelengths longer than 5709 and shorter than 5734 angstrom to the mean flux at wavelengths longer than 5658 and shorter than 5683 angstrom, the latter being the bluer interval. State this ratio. 1.02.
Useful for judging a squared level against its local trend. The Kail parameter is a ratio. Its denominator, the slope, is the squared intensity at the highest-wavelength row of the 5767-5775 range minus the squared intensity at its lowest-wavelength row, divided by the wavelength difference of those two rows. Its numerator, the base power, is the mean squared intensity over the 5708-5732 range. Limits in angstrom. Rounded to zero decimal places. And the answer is 319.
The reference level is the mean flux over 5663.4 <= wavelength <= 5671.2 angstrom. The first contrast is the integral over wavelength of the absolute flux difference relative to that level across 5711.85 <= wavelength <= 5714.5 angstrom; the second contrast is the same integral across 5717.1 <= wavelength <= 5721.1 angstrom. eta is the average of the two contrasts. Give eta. 0.21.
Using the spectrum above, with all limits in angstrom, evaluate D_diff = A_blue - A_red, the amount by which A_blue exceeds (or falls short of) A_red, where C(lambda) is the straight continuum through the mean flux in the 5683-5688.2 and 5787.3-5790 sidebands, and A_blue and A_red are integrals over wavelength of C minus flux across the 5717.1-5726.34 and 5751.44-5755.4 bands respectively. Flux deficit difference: -0.28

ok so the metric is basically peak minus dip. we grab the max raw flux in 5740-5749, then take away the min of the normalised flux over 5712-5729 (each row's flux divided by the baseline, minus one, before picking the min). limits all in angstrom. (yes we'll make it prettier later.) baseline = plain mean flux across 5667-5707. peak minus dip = 2.266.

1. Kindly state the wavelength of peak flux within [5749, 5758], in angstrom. 5749.46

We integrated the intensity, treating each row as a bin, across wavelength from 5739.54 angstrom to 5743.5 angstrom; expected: 8.97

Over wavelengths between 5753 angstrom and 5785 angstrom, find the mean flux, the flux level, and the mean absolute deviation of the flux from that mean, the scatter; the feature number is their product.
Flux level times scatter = 0.042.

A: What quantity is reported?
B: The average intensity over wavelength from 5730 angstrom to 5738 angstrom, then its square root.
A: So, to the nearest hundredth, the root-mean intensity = 1.47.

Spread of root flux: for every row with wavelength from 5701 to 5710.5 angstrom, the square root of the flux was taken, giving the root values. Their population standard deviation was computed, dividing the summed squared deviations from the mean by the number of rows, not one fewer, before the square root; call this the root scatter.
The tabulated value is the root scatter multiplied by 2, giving 0.018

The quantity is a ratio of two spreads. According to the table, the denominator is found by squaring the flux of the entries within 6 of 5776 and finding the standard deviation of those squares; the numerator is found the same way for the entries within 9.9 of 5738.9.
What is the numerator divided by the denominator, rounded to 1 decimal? 1.6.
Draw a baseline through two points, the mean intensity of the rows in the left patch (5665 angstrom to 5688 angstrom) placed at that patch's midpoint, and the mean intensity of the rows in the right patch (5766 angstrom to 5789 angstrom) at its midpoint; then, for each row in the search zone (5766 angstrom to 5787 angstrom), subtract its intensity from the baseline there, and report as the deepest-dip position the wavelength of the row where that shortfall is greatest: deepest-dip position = 5782.65 angstrom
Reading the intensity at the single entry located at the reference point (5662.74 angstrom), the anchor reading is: 2.188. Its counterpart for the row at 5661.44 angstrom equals 2.202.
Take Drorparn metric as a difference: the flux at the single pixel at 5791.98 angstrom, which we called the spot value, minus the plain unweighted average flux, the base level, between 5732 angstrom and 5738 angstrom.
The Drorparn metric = 0.01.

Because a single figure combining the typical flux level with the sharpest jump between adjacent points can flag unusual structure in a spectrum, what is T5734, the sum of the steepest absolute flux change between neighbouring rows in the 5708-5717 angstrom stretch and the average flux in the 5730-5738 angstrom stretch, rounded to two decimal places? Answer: 2.18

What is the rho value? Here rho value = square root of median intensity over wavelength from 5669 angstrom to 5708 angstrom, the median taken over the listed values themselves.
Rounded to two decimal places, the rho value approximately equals 1.47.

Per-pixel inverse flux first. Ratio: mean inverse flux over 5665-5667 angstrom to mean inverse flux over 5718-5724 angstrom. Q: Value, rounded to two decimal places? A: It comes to 1.03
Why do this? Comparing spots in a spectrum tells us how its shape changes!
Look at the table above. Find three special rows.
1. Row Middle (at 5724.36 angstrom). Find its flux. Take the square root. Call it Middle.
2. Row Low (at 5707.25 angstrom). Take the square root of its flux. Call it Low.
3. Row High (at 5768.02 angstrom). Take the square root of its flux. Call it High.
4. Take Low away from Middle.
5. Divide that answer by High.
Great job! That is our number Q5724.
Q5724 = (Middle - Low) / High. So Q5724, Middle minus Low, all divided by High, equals 0.008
